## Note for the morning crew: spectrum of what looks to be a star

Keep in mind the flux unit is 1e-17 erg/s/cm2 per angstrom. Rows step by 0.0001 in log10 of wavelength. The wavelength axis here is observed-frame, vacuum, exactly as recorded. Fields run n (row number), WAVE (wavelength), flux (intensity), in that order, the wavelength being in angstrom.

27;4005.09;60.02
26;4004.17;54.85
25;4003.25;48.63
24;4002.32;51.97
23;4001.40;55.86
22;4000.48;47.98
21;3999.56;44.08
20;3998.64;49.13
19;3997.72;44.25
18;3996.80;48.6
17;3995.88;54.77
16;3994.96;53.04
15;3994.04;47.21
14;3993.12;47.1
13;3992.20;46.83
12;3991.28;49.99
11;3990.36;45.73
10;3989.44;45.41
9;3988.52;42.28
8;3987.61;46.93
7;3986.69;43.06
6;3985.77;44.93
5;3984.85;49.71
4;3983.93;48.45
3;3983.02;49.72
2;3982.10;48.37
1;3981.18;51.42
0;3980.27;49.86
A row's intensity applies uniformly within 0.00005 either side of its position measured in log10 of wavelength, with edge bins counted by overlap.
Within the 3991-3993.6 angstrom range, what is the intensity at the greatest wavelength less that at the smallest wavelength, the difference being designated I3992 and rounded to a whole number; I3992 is -3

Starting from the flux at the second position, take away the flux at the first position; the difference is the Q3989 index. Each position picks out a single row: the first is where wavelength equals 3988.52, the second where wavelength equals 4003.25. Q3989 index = 6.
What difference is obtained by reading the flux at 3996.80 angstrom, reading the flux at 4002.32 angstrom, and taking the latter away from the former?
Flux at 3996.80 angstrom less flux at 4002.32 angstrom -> -3.4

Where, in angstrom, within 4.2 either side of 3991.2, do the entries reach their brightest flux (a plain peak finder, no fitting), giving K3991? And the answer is 3994.96 angstrom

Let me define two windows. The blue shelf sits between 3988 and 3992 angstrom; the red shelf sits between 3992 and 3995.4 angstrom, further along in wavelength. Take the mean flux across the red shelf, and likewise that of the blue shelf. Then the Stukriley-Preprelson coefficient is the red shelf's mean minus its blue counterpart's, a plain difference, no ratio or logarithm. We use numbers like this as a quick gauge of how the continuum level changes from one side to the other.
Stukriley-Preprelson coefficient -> 2.7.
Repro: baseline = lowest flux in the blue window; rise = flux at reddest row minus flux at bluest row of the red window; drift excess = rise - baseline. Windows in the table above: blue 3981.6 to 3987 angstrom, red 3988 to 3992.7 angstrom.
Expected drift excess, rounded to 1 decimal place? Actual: -38.5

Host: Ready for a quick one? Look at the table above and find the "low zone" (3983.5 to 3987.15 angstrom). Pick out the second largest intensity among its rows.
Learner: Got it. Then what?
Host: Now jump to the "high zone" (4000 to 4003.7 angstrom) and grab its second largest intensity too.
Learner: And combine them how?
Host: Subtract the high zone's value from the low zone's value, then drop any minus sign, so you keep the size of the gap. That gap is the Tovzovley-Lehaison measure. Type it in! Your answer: 3.5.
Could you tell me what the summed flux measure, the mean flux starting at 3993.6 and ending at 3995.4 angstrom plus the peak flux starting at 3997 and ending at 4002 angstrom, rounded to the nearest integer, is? 106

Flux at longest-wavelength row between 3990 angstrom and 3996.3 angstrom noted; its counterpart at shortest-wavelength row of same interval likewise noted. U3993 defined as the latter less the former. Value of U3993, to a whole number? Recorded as -9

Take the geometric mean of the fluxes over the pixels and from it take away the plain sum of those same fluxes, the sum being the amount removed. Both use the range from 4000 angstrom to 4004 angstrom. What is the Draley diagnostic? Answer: -153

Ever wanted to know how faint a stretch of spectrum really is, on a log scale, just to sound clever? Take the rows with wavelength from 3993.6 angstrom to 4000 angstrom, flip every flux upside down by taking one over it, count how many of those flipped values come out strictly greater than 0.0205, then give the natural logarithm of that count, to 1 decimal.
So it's 1.4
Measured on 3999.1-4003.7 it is 1.1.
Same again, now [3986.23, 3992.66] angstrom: 1.8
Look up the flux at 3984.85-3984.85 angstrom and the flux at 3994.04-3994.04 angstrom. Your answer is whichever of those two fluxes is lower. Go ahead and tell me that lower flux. 47.2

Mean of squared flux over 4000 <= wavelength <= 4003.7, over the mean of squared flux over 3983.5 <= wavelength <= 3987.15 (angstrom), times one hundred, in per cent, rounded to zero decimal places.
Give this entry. 121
